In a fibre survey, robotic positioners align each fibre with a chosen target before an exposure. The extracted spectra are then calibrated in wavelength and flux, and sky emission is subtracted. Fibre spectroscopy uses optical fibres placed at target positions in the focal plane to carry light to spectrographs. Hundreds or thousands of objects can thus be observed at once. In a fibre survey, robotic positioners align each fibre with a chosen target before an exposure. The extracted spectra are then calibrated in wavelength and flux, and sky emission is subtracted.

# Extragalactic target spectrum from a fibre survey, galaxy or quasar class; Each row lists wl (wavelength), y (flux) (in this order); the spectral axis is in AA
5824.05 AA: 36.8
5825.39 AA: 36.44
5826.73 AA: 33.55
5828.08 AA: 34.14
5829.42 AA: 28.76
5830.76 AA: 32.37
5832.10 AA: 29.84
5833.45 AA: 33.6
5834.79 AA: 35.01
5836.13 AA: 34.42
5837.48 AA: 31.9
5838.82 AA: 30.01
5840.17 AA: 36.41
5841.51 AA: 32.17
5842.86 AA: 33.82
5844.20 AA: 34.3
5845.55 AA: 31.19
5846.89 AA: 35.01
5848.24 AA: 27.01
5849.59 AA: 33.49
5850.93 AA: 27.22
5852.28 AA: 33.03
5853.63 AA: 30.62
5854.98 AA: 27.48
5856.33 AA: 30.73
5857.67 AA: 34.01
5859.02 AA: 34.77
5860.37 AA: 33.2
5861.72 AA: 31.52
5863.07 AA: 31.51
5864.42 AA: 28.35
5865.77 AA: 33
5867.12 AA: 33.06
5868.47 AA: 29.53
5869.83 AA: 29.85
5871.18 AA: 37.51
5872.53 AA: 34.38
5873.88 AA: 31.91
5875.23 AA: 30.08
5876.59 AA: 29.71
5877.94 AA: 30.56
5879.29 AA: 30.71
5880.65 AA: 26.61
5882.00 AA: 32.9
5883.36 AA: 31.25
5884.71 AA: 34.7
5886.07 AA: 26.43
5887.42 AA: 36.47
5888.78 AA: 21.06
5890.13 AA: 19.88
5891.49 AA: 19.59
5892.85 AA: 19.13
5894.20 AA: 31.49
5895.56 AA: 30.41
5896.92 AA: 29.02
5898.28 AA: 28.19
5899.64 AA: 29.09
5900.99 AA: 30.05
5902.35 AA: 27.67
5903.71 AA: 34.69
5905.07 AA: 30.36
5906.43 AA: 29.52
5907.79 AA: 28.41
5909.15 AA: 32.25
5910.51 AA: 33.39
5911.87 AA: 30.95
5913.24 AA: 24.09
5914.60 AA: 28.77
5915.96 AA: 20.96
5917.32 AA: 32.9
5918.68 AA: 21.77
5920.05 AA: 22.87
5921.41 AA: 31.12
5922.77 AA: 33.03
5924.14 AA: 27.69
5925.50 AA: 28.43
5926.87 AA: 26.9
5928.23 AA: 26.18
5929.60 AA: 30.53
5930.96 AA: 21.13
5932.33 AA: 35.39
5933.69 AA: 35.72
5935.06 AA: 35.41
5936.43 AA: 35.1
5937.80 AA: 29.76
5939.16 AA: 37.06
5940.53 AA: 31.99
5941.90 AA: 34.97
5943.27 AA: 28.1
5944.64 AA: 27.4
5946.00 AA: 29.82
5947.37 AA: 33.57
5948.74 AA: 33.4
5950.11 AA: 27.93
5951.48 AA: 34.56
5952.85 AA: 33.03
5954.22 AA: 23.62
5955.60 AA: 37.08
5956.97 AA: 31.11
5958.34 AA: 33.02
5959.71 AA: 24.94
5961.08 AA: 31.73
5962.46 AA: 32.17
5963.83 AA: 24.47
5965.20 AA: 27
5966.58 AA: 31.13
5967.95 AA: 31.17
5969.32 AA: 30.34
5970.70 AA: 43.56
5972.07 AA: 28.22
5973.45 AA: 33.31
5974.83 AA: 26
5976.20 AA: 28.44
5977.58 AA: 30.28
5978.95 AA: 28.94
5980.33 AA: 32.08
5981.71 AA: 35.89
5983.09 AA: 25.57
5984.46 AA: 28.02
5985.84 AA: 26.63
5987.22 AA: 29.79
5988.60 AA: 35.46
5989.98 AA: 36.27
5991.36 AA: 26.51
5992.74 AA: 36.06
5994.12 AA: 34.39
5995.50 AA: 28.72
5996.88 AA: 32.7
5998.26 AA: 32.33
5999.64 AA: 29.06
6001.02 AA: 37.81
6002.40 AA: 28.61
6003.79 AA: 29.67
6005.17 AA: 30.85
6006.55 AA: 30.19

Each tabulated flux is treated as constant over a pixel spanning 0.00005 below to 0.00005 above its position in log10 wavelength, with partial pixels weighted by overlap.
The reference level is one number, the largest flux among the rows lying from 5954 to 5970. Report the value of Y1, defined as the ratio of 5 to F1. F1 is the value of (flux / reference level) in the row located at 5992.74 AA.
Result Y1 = 5.1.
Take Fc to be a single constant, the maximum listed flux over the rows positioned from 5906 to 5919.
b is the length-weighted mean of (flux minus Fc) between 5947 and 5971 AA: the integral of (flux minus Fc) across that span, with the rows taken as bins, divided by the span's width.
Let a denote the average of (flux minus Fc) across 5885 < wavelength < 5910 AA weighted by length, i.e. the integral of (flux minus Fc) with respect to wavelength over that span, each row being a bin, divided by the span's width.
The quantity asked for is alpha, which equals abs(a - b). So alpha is 3.0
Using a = -5.3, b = -2.3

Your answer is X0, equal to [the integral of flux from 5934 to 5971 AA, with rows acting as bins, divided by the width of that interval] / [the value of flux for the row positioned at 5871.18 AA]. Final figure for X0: 0.8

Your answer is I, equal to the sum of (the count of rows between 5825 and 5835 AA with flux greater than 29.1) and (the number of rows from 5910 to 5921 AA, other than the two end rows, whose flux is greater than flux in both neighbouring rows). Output 9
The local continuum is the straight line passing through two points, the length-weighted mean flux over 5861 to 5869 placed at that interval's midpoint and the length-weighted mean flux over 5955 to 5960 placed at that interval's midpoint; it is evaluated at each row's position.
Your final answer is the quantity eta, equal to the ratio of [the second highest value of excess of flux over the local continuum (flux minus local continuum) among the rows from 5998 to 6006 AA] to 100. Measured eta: 0.00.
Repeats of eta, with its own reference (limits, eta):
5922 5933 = 0.01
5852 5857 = 0.00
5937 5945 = 0.03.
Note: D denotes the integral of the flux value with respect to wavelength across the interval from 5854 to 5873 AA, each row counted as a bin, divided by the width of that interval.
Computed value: 32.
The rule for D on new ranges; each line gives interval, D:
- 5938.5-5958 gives 32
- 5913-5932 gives 27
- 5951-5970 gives 30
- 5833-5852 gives 33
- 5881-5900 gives 28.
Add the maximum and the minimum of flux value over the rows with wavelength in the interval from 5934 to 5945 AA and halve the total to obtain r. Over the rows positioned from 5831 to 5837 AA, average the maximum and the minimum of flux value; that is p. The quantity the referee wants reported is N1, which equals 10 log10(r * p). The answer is 30.2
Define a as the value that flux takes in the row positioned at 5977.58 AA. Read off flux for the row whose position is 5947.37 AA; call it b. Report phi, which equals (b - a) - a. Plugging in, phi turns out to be -27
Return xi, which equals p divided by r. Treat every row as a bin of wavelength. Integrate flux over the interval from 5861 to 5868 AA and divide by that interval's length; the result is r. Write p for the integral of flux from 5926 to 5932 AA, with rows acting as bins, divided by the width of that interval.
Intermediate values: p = 26.8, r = 31.5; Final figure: 0.85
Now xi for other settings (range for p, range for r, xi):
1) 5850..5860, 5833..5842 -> 0.94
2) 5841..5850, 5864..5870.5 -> 1.05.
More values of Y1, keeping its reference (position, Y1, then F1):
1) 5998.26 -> 5.7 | 0.87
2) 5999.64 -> 6.4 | 0.78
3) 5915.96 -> 8.8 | 0.57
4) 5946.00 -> 6.2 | 0.80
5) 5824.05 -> 5.0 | 0.99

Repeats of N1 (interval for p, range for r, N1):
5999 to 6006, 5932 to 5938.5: 30.4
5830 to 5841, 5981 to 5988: 30.1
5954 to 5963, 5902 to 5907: 29.8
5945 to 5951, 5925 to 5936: 29.4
